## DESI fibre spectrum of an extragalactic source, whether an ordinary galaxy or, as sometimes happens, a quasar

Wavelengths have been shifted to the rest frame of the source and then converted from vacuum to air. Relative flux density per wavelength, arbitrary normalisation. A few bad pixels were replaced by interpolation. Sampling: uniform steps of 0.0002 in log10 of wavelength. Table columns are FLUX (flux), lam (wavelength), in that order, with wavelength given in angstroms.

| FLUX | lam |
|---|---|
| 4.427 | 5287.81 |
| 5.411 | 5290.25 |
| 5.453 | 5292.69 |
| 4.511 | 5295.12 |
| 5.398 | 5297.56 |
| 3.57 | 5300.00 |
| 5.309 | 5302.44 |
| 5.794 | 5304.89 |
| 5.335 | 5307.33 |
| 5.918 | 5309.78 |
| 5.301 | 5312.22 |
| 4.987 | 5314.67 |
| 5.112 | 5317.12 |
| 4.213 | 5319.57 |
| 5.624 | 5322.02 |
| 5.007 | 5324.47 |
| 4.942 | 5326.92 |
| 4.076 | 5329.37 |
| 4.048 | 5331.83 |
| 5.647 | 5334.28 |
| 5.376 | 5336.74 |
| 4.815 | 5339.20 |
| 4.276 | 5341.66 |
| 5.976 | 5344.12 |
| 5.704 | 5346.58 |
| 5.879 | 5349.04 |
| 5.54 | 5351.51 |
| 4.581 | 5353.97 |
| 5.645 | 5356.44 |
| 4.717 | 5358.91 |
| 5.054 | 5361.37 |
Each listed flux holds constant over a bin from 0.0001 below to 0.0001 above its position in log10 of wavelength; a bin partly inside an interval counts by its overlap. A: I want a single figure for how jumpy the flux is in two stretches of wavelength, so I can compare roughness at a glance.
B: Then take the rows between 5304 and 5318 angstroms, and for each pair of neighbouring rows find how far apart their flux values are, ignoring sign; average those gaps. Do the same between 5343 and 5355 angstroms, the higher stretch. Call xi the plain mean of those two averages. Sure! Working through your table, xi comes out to 0.43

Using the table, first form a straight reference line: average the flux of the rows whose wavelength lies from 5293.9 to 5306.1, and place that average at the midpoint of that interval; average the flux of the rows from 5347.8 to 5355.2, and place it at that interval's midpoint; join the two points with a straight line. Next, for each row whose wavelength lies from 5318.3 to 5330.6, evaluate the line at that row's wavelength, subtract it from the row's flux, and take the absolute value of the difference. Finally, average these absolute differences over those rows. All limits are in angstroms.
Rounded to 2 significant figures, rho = 0.55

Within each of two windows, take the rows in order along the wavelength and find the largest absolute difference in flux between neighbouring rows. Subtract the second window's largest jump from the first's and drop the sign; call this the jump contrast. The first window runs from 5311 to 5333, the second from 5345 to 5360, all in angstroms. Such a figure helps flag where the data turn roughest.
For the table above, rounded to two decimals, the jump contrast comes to 0.35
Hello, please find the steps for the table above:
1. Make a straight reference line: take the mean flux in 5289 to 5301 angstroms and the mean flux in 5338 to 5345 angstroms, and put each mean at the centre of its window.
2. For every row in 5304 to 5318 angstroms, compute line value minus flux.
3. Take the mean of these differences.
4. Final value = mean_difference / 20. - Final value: -0.024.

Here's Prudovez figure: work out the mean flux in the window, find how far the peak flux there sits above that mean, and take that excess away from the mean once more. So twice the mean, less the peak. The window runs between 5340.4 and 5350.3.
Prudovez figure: 4.9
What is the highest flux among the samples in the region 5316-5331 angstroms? 5.624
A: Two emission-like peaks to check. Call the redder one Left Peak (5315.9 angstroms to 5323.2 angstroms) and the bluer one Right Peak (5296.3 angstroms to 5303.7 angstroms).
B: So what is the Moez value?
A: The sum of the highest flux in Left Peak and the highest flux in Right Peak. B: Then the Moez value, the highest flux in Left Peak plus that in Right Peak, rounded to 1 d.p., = 11.0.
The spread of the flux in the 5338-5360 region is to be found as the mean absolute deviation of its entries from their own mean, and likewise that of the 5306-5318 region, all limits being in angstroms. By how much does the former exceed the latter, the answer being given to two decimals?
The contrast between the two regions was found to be 0.33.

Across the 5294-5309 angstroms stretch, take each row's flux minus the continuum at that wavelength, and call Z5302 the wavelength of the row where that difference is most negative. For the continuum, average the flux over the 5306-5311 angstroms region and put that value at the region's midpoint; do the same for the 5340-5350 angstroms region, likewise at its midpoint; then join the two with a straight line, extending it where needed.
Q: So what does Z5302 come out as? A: 5300.00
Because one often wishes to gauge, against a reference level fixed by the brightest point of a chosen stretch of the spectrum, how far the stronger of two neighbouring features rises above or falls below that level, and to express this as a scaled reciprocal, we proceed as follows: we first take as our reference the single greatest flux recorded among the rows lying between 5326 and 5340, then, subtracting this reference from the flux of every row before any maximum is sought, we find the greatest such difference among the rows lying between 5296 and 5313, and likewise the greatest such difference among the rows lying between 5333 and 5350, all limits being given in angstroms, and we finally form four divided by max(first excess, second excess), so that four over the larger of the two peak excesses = 12.2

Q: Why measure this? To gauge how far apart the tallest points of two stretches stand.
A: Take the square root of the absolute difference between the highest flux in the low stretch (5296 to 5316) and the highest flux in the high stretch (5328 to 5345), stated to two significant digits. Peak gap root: 0.24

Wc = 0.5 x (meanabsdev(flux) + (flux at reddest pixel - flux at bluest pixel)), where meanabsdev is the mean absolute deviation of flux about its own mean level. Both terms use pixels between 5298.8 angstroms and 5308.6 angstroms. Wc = 1.2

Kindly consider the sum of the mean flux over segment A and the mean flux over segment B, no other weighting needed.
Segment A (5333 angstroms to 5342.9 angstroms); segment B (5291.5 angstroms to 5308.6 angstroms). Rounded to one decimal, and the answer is 10.1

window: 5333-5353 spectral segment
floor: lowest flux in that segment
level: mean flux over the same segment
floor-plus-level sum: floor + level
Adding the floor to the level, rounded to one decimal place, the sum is 9.7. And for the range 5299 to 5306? 8.5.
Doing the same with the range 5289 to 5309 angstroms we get 8.7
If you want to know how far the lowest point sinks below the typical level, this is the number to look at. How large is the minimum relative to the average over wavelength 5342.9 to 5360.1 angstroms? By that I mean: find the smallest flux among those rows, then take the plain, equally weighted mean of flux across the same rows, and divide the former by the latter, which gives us 0.843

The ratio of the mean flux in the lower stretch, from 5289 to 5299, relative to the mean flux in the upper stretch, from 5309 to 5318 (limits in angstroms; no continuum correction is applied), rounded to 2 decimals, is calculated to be 0.97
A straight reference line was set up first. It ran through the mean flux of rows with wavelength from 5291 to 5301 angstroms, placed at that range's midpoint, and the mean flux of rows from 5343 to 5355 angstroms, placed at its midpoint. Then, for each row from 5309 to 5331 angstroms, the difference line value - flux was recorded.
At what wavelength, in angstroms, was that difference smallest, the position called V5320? 5309.78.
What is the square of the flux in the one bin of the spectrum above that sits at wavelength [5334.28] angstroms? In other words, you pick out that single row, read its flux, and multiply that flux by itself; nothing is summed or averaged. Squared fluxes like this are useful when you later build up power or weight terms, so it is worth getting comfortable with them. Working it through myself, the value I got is 31.9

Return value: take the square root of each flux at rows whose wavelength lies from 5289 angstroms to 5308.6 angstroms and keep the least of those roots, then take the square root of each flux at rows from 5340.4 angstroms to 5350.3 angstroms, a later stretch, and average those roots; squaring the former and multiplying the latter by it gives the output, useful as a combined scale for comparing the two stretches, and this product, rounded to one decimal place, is 8.3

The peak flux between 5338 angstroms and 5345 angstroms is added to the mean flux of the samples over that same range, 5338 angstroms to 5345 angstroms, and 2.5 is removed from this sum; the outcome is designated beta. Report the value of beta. 8.5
